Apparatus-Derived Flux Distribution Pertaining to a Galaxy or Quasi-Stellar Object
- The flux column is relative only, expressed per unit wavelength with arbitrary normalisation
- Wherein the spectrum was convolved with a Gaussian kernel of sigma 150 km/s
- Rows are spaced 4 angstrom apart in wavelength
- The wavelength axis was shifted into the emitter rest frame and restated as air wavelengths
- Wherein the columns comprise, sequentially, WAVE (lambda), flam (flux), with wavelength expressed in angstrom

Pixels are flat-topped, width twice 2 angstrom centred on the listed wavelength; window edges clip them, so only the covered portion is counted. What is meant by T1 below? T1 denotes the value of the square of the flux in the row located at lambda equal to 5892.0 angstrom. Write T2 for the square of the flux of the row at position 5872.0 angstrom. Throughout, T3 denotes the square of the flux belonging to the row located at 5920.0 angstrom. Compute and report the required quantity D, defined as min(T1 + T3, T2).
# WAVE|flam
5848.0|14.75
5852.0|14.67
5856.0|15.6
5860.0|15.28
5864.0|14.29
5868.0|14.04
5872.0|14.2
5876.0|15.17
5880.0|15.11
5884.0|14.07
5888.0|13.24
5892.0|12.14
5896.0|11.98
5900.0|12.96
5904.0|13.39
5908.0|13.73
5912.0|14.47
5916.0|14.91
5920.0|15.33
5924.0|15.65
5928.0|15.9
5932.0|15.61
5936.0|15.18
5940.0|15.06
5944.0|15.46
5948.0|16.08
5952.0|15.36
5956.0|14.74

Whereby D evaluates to 202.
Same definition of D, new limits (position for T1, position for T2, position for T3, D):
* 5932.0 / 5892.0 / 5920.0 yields 147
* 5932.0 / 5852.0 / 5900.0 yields 215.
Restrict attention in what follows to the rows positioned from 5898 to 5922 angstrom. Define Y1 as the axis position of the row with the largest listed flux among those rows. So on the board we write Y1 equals 5920.0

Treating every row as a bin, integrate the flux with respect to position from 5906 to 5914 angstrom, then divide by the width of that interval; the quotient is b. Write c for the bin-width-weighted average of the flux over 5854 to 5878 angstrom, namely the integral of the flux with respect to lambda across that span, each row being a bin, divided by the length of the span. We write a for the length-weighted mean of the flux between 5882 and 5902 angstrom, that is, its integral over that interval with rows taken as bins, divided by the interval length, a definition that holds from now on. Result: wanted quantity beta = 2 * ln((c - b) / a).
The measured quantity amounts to -5.9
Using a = 12.9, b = 14.1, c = 14.8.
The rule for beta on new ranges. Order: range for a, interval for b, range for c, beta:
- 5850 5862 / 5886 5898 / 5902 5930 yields -3.8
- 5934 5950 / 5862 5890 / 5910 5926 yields -6.0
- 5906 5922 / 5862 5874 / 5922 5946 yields -4.8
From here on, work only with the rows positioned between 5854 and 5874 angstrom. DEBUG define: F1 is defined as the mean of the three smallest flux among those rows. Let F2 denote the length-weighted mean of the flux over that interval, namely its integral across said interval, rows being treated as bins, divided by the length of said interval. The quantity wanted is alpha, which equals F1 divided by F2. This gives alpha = 0.966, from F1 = 14.2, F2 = 14.7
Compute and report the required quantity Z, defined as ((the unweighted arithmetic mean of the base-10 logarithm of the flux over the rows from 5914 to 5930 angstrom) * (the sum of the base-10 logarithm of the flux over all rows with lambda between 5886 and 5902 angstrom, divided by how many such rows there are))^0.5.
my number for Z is 1.14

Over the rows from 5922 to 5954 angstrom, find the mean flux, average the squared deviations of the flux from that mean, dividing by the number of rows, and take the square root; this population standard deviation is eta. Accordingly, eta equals 0.32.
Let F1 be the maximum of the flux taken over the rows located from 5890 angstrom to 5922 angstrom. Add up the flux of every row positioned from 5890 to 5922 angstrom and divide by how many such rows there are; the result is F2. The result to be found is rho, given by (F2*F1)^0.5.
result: 14.4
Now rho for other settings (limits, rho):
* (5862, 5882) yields 14.9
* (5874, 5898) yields 14.4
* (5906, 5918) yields 14.6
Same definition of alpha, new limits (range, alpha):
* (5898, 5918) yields 0.962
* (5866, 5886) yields 0.971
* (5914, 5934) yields 0.987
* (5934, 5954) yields 0.985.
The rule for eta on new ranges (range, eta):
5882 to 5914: 0.82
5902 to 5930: 0.88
